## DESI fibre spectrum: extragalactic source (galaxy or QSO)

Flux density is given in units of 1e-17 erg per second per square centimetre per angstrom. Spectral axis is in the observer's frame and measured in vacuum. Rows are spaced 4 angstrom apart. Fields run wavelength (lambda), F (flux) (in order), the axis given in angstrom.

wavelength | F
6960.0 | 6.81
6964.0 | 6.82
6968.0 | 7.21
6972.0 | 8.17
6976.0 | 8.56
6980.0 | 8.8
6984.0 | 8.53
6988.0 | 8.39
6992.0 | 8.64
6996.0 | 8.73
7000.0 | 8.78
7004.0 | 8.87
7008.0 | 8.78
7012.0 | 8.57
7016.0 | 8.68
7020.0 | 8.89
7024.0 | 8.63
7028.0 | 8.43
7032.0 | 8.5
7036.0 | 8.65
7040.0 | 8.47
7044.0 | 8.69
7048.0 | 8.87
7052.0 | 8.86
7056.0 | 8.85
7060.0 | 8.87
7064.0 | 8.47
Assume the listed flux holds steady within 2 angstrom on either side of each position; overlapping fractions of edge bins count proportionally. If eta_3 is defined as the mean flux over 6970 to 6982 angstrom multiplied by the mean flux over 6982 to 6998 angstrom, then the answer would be 73.0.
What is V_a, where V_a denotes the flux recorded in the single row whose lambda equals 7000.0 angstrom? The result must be 8.78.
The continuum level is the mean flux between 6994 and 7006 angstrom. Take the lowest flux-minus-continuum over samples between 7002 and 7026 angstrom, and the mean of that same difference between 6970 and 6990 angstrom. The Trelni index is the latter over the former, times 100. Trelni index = 136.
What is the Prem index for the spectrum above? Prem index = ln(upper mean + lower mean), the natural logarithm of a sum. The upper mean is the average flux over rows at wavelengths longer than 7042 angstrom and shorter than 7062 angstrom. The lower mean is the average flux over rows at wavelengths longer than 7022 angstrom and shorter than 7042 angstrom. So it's 2.85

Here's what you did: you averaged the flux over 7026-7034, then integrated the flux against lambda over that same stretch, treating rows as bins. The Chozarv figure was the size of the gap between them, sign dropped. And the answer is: 59.3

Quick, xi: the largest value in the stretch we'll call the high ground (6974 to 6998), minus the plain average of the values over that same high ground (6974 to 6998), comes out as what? 0.19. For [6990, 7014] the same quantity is 0.14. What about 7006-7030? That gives 0.23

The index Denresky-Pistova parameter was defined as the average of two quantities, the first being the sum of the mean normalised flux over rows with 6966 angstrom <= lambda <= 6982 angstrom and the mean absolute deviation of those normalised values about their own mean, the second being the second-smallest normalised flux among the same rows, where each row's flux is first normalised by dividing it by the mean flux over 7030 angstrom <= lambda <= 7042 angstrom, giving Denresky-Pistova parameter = 0.99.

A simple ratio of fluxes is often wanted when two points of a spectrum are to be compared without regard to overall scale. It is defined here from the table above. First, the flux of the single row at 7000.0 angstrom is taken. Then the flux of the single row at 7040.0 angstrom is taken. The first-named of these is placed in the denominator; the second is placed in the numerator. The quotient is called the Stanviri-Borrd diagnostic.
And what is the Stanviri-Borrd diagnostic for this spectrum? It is 0.96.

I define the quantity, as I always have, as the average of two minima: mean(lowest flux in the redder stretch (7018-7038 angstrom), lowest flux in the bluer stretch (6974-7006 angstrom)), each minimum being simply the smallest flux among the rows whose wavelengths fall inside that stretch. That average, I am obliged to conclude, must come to 8.41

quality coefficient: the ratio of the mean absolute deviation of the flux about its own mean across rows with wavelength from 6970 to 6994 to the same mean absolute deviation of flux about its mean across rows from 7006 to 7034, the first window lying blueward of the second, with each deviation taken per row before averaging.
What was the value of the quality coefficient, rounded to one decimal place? 1.3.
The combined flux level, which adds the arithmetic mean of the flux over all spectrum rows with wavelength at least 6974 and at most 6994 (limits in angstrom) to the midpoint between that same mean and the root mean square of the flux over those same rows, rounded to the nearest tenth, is 17.2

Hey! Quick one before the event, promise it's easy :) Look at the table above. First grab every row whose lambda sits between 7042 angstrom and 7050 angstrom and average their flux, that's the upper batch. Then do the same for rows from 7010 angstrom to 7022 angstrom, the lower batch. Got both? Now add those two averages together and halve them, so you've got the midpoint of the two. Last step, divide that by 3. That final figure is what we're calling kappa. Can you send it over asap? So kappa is 2.92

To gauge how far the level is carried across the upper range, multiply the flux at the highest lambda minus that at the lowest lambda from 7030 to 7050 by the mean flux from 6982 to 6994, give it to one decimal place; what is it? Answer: 3.2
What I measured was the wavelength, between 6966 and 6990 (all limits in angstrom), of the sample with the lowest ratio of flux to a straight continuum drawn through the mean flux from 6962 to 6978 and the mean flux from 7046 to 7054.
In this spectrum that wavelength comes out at 6968.0 angstrom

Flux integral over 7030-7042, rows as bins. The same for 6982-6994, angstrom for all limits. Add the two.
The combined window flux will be 205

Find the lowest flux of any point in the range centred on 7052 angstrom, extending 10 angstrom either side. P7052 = 8.69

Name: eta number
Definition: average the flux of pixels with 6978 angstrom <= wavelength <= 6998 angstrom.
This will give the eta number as 8.62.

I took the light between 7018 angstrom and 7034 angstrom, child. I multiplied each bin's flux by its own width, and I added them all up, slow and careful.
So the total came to 138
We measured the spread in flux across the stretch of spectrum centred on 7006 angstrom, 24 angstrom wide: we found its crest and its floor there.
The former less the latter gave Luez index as 0.300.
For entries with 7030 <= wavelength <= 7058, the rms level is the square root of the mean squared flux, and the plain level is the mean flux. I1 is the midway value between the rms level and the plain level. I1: 8.70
